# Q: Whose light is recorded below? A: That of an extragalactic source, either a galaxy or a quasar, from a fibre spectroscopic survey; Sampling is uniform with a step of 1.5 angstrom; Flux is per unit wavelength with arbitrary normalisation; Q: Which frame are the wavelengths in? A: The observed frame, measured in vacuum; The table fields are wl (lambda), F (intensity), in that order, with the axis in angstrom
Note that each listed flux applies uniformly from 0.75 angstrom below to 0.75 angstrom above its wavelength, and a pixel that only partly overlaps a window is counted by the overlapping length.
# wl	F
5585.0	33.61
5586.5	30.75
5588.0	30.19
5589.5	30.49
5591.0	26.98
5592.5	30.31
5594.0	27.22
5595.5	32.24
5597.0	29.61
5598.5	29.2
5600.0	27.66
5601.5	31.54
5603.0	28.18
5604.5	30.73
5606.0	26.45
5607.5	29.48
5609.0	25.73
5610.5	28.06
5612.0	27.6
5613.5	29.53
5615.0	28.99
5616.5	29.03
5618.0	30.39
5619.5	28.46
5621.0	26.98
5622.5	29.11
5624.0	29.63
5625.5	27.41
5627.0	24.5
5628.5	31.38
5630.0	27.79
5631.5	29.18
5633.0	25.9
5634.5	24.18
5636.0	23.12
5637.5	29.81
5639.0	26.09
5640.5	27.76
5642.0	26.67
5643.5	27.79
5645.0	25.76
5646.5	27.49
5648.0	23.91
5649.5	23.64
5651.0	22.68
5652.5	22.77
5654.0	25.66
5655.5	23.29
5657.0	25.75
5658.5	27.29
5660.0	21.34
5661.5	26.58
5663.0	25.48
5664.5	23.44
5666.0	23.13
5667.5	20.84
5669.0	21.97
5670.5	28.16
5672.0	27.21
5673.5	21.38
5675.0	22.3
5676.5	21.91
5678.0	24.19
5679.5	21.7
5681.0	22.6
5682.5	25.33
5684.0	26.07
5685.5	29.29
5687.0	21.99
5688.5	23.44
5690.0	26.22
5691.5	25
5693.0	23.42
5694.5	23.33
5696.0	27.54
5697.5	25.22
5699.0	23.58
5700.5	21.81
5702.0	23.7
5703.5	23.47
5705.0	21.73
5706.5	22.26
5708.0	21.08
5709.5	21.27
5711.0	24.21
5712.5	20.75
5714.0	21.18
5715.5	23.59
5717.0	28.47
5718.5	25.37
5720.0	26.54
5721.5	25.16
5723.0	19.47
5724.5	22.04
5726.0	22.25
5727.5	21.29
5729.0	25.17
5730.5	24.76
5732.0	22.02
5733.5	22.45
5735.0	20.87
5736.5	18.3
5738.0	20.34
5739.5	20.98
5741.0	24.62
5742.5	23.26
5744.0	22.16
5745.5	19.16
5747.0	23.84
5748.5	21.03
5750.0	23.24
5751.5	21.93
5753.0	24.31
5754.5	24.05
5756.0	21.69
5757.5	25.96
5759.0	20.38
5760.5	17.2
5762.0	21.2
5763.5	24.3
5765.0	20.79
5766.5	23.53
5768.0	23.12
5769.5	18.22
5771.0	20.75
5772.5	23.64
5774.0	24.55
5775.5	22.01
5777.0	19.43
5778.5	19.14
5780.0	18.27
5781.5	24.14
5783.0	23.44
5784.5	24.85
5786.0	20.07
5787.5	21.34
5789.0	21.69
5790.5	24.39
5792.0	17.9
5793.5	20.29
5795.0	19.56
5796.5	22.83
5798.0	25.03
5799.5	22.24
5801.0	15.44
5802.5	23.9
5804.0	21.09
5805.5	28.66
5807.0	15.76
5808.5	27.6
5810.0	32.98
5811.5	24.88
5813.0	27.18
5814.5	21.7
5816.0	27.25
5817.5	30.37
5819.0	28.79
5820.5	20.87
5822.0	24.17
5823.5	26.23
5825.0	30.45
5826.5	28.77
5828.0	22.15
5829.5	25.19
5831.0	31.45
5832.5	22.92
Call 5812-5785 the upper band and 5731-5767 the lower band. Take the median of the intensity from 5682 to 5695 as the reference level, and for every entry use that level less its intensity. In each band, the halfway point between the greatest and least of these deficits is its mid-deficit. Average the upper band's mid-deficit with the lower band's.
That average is 2.1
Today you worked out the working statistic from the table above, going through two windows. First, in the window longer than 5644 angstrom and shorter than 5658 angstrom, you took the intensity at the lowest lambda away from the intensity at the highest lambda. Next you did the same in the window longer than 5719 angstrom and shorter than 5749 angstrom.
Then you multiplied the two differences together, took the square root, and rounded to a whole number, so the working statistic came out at 0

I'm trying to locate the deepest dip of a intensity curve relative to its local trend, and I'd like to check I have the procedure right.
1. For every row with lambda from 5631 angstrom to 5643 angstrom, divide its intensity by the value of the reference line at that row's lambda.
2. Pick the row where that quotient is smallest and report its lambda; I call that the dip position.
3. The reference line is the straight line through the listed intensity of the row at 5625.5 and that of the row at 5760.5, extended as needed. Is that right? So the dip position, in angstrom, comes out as 5636.0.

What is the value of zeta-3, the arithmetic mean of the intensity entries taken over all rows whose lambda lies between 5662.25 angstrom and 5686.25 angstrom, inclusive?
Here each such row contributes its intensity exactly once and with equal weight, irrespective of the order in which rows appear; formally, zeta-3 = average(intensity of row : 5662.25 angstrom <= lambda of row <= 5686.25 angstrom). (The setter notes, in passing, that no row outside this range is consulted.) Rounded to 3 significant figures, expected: 24.1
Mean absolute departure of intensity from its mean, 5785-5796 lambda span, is 1.5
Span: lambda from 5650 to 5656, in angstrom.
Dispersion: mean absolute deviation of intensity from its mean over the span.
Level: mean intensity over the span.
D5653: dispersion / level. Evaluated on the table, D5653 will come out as 0.044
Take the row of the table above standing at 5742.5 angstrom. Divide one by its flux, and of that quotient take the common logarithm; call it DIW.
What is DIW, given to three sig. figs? -1.37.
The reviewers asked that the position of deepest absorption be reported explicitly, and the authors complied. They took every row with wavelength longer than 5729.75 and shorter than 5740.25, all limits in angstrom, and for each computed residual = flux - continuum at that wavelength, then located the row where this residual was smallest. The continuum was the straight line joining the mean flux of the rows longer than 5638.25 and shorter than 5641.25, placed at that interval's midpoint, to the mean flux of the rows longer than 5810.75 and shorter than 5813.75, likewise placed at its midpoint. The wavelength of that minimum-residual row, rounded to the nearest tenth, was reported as 5736.5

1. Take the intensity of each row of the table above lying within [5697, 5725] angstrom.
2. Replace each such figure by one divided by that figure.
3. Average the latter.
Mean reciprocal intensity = 0.0435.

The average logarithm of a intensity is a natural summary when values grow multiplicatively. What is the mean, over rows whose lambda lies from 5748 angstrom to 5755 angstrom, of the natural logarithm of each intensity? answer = 3.13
